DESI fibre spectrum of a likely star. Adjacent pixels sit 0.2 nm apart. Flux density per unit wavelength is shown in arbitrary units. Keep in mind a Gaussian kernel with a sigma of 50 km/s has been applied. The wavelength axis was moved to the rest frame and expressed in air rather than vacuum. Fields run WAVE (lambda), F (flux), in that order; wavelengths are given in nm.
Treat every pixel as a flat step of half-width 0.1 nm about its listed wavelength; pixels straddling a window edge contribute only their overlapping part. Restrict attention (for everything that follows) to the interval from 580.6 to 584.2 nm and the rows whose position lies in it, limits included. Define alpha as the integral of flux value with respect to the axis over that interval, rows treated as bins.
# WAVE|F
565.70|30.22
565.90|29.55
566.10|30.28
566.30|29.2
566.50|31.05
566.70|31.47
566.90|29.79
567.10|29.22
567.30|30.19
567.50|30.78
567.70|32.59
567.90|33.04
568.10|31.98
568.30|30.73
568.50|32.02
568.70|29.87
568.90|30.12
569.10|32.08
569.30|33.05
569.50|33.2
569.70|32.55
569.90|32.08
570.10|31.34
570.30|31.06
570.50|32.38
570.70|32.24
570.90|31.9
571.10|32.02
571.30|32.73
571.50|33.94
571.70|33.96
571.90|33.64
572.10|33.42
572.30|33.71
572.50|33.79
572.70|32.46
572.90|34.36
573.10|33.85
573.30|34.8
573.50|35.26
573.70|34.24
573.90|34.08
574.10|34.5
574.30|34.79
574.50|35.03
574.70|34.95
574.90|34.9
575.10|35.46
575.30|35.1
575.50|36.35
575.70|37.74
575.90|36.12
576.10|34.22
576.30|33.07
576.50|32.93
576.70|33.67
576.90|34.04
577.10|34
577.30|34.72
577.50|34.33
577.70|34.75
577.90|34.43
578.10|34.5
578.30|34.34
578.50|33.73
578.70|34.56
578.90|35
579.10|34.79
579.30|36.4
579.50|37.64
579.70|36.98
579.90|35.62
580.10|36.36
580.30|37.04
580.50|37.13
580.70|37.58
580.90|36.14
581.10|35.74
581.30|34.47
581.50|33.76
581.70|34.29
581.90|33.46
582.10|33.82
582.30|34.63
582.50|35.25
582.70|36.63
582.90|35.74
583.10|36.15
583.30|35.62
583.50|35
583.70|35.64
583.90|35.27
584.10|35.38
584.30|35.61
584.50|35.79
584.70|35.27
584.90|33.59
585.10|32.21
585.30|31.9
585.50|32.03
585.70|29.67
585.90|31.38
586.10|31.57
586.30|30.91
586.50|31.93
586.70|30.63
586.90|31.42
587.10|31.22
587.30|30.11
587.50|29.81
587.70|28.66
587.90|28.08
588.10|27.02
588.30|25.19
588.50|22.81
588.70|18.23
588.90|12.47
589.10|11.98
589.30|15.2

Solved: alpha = 127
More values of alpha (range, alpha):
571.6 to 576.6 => 173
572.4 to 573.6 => 41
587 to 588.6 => 45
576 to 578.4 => 82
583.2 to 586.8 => 120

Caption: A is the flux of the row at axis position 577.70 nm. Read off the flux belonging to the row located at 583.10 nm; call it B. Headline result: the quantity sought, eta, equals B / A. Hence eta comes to 1.04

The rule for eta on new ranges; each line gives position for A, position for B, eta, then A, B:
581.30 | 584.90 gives 0.97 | 34.47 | 33.59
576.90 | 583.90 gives 1.04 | 34.04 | 35.27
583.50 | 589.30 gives 0.43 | 35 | 15.2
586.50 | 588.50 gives 0.71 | 31.93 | 22.81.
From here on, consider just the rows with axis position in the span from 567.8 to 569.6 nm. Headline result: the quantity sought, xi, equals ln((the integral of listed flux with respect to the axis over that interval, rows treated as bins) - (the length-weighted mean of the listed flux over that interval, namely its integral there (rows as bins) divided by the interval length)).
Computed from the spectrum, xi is 3.24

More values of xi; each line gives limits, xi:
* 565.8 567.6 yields 3.18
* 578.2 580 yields 3.35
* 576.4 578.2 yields 3.31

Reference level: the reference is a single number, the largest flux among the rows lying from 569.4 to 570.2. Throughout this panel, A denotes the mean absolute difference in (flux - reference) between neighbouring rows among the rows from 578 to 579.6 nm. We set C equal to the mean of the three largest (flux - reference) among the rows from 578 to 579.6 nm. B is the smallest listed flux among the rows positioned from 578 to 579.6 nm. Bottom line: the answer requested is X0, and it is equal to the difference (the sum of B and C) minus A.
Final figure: 36.1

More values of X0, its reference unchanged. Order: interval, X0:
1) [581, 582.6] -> 34.7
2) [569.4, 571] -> 30.0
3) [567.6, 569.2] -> 28.0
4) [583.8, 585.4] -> 33.7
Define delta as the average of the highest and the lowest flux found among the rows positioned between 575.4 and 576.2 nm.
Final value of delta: 36.0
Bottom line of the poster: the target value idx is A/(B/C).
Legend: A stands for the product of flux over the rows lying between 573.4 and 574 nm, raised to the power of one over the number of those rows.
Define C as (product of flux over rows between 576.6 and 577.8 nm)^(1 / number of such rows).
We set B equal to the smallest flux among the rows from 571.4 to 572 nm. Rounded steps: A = 34.5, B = 33.64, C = 34.2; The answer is 35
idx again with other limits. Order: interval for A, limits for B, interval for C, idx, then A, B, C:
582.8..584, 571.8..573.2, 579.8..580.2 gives 39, 35.6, 32.46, 36.0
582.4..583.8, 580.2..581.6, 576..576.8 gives 35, 35.7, 33.76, 33.5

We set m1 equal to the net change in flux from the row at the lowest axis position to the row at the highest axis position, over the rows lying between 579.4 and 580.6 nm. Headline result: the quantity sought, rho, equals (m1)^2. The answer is 0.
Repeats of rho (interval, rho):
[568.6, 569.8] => 7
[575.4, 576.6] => 12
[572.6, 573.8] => 3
